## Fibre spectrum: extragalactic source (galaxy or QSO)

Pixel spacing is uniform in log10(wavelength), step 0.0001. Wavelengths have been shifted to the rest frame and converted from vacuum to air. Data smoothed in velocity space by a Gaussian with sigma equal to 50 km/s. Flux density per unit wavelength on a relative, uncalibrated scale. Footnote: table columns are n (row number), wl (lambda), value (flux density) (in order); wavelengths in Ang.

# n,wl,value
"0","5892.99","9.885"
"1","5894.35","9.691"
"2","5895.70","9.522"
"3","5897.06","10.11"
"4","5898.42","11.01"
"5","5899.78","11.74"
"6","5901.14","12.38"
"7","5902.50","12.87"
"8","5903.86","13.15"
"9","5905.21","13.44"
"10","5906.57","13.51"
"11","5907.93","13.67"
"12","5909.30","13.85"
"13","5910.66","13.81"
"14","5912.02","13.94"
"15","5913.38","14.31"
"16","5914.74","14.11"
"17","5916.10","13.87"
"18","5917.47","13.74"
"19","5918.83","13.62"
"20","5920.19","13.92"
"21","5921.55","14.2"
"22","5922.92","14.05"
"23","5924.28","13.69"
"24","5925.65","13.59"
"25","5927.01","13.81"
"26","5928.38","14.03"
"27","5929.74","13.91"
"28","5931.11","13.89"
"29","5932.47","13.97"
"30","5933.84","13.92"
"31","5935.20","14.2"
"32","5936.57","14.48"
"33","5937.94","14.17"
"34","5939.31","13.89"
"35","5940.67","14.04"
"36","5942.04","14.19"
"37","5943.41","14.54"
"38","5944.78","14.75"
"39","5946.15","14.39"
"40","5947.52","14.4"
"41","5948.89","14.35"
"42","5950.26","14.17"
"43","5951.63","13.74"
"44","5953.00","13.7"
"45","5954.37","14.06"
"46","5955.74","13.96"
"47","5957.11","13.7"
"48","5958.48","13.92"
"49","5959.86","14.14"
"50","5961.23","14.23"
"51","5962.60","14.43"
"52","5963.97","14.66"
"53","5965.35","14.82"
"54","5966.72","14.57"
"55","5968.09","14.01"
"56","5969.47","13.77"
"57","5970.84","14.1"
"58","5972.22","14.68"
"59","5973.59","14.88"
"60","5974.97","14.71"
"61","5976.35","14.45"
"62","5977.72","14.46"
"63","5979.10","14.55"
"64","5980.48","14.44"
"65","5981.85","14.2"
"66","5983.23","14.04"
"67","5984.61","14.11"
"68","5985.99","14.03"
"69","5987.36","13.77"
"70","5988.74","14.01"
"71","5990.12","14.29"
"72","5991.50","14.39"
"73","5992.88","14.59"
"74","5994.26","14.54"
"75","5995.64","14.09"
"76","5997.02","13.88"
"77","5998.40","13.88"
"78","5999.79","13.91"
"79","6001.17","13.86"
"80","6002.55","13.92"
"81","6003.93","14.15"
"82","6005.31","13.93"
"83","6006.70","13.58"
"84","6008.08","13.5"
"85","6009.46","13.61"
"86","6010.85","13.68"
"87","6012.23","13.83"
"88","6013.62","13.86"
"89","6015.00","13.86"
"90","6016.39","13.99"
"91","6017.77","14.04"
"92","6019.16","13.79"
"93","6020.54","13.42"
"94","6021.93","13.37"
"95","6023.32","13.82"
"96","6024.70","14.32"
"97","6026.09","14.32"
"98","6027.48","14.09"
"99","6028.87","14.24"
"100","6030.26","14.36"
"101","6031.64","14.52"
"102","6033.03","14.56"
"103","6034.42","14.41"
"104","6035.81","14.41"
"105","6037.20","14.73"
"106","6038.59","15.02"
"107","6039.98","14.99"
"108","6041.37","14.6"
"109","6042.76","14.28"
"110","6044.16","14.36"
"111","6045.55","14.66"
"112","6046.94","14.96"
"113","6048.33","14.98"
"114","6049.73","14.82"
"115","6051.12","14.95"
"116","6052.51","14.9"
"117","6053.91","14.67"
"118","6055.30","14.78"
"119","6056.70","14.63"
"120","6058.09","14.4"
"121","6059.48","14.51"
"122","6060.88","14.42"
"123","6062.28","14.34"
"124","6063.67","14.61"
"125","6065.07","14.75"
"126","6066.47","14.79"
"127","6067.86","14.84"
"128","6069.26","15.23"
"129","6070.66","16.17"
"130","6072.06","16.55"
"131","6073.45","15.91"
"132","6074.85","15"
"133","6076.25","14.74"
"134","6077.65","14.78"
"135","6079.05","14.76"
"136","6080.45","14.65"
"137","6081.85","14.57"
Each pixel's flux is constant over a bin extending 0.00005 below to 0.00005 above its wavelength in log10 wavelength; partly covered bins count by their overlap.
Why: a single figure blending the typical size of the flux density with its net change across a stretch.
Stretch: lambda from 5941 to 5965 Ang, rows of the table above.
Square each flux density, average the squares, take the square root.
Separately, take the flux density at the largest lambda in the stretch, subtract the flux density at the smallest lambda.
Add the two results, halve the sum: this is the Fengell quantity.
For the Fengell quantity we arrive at 7.3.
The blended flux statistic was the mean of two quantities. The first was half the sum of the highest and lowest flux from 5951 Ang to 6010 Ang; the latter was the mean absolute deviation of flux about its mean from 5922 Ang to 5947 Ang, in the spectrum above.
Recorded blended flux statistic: 7.21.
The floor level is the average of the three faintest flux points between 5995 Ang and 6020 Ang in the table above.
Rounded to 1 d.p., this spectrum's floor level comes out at 13.6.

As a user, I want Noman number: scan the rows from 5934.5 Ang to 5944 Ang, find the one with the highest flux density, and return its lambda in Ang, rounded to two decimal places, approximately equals 5943.41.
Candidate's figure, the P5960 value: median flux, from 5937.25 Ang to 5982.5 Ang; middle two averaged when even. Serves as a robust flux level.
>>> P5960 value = 14.2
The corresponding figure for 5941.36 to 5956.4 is 14.2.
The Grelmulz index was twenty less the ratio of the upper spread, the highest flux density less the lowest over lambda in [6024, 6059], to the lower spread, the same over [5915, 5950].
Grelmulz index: 19.2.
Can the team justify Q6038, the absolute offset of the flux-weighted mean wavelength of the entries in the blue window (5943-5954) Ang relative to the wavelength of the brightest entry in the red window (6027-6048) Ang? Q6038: 90.5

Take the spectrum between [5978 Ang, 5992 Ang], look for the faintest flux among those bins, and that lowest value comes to 13.77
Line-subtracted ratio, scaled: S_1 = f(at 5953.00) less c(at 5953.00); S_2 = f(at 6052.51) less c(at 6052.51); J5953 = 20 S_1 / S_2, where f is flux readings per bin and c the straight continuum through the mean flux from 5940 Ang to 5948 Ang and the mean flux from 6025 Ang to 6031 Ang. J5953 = -20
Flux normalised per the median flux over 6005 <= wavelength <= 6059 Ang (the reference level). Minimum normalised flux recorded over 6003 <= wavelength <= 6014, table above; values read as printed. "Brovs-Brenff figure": 0.94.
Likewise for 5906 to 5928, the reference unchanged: 0.94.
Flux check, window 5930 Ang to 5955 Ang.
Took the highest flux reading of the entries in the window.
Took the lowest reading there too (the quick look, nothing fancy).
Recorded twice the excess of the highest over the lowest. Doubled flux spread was 2.1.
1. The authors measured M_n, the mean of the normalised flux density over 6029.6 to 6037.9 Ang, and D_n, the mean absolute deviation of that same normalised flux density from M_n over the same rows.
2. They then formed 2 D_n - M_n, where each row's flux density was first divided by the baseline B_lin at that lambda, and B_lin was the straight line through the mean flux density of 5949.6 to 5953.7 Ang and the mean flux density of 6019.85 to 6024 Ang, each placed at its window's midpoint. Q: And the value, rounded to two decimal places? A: -1.06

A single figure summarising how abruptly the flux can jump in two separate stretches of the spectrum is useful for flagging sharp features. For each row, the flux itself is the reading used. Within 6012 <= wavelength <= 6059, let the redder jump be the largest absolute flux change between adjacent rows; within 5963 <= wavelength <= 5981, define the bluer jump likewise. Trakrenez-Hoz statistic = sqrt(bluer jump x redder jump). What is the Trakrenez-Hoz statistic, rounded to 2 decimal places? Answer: 0.54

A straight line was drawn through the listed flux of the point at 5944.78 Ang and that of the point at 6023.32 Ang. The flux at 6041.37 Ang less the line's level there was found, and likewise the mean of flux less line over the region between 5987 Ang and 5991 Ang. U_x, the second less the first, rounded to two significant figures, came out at -1.2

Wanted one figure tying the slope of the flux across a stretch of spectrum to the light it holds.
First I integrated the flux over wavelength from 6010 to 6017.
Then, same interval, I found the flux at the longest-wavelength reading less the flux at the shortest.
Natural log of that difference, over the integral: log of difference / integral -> -0.012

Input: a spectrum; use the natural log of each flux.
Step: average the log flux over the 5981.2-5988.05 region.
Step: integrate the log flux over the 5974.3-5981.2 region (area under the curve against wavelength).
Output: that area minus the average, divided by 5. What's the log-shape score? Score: 3.2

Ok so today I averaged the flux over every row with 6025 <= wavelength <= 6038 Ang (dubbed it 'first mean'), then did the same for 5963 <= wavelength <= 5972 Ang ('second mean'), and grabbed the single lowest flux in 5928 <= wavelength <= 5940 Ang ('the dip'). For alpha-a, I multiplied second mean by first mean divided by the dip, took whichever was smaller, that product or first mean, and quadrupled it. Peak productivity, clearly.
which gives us 57.6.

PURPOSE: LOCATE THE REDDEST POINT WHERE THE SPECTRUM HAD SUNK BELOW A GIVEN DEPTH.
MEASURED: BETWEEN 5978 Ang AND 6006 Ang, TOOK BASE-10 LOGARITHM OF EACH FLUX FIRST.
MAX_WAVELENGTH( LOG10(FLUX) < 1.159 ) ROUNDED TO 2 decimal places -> 6005.31 Ang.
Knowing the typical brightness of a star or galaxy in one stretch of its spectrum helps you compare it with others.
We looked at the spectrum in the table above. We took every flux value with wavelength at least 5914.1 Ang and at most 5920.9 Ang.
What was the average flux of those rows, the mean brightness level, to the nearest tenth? 13.9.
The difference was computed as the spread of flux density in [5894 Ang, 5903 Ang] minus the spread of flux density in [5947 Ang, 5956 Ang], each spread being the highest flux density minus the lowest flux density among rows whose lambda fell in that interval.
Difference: 2.6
